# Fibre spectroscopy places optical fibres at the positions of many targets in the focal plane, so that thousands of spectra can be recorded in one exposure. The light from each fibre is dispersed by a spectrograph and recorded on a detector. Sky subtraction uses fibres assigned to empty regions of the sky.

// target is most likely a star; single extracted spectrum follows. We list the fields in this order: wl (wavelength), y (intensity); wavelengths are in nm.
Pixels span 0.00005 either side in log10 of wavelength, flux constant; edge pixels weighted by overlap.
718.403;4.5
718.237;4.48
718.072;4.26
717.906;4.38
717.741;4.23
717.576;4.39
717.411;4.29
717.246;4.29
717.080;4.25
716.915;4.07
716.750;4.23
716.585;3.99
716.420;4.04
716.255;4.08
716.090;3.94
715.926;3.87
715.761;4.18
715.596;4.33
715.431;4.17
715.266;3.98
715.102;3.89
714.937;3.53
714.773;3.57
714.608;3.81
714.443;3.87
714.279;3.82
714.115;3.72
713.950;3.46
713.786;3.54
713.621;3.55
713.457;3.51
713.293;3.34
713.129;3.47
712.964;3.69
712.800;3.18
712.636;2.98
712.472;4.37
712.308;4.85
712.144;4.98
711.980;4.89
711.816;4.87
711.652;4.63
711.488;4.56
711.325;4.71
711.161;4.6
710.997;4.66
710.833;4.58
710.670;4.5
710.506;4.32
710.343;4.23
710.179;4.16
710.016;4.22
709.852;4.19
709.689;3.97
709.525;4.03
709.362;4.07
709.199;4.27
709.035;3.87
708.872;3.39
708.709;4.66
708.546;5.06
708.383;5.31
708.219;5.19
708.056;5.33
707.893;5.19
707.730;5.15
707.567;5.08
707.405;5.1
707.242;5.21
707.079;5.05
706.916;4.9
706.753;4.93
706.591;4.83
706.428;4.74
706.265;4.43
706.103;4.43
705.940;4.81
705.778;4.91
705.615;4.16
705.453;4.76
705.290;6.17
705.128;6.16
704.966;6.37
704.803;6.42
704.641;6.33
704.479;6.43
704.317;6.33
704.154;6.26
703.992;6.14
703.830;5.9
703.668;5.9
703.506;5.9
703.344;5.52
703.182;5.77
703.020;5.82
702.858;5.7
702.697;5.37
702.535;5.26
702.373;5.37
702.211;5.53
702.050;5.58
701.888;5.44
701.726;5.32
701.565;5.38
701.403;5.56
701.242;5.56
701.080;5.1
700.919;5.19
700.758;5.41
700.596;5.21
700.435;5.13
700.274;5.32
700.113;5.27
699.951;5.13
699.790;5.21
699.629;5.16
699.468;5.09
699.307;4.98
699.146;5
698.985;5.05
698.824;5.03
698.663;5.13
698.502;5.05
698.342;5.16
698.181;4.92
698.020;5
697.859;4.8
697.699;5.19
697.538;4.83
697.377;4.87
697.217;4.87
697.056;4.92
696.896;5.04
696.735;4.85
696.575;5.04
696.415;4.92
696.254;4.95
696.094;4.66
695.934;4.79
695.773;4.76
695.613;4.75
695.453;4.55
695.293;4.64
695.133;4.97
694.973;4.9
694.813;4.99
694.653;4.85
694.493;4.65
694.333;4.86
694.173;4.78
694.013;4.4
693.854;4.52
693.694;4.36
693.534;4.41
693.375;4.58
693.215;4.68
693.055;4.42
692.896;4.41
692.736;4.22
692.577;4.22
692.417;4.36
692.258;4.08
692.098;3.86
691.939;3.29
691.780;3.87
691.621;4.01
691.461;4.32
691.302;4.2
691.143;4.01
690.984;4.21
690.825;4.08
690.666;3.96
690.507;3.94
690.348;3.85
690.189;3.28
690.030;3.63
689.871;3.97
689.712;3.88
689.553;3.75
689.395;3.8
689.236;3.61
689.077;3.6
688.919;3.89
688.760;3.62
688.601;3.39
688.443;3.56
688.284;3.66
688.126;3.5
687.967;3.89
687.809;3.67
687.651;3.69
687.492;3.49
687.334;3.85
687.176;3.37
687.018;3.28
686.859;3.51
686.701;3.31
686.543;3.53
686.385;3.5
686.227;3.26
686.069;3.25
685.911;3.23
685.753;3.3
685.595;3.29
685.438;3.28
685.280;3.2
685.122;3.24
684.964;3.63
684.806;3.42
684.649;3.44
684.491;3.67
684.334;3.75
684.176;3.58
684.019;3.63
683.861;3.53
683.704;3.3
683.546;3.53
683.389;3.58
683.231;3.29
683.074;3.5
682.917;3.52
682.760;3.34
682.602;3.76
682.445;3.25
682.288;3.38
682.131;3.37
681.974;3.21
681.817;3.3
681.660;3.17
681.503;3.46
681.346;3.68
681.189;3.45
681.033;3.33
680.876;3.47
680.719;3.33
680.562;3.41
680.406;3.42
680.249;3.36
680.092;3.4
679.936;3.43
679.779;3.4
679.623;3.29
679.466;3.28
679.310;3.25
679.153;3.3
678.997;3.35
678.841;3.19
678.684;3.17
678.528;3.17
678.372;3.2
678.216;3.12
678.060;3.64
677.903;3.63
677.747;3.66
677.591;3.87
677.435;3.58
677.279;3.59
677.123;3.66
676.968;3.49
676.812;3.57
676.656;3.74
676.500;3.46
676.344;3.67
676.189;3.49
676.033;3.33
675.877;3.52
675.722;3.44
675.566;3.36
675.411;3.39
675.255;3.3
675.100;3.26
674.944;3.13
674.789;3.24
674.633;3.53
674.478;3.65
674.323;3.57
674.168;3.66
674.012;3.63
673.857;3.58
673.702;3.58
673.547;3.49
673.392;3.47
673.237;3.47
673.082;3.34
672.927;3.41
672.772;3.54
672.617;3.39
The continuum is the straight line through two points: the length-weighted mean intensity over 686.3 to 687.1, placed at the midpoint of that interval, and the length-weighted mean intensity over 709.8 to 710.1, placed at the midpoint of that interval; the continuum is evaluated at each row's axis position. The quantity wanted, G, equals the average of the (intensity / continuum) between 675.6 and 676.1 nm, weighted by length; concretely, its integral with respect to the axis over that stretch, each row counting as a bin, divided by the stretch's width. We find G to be 1.12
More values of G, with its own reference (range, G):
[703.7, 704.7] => 1.55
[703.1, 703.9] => 1.45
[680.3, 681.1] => 1.05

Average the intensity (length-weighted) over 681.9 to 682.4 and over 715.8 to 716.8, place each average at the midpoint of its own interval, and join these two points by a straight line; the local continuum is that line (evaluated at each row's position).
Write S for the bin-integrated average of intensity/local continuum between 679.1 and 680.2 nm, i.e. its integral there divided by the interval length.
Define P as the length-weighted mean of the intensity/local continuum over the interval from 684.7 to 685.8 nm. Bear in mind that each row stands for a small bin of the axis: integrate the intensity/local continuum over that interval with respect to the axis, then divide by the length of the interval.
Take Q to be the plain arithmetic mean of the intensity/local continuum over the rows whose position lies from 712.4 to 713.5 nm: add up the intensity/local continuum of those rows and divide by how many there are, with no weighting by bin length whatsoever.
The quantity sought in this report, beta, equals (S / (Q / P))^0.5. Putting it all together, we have 1.07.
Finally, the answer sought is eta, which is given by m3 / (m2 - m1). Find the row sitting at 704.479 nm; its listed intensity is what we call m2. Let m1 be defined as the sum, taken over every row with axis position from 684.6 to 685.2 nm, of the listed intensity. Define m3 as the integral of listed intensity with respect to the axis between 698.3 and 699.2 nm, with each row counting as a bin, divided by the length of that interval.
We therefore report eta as -0.69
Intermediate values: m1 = 14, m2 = 6.43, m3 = 5.1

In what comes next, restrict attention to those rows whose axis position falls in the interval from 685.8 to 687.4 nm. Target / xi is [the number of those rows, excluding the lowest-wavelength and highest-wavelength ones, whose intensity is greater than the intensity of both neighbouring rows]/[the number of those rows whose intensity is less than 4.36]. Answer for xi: 0.20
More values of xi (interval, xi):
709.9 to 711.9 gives 0.50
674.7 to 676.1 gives 0.22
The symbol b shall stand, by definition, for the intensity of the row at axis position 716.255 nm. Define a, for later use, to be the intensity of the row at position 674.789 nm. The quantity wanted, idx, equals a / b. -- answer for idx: 0.8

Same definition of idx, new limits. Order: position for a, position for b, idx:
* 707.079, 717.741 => 1.2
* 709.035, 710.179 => 0.9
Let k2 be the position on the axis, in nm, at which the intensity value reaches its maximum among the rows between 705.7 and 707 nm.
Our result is 706.753 nm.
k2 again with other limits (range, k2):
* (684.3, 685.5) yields 684.334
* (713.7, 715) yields 714.443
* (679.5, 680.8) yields 679.936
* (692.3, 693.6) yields 693.215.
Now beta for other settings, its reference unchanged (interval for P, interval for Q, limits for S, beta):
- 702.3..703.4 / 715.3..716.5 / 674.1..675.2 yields 1.26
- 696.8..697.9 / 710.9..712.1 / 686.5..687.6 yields 1.07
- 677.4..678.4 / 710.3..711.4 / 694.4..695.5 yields 1.13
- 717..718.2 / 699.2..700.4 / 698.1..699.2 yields 1.02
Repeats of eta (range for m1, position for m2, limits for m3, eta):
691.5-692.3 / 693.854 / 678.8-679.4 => -0.22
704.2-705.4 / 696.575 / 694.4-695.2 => -0.12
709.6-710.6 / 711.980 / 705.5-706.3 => -0.23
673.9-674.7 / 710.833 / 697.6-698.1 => -0.37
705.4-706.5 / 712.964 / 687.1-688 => -0.13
